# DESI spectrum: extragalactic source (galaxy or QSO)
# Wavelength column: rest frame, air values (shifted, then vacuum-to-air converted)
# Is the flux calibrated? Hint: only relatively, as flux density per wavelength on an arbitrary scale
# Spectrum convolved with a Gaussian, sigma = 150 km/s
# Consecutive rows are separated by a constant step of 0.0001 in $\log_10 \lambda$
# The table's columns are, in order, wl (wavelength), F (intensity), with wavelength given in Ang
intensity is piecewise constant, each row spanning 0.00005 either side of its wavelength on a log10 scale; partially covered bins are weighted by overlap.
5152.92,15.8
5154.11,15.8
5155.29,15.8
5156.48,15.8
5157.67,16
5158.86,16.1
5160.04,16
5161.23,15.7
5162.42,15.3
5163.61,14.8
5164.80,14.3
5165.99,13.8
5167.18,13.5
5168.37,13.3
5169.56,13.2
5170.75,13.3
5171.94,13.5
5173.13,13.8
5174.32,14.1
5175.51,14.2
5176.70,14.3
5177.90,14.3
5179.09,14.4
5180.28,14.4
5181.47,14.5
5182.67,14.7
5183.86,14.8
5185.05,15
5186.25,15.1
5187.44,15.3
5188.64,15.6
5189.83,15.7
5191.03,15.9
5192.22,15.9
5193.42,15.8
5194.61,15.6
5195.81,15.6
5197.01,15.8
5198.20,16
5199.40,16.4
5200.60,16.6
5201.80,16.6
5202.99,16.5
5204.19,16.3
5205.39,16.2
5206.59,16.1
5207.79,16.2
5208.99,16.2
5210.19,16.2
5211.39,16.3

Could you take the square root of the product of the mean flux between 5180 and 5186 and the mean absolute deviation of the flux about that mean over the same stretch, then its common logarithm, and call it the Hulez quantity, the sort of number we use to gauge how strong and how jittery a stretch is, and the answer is 0.22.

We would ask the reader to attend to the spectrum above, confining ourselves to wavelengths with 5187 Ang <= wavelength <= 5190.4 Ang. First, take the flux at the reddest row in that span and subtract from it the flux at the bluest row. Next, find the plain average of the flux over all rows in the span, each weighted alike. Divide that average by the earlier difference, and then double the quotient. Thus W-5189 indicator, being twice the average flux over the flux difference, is 78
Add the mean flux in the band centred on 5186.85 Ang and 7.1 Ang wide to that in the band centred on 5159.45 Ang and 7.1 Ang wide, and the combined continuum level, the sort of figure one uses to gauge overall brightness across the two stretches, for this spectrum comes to 31.1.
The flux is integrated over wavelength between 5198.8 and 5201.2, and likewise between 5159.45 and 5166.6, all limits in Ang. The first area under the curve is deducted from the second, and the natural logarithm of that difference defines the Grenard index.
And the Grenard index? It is 4.21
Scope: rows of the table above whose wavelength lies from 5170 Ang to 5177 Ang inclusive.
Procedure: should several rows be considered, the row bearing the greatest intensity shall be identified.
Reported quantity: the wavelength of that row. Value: 5176.70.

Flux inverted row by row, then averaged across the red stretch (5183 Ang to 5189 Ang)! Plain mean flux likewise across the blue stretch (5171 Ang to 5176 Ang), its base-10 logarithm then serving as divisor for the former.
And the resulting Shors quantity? 0.058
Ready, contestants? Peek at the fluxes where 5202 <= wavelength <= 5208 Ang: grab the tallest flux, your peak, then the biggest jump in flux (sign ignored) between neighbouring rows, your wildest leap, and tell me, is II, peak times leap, 3.3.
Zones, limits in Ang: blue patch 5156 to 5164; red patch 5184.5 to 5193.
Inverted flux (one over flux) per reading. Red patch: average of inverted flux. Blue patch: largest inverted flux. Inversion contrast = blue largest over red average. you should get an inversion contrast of 1.05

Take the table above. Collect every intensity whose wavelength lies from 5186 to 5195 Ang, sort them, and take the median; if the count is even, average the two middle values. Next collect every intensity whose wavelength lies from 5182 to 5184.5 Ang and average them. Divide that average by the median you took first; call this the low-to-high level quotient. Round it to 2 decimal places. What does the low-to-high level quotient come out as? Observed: 0.94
